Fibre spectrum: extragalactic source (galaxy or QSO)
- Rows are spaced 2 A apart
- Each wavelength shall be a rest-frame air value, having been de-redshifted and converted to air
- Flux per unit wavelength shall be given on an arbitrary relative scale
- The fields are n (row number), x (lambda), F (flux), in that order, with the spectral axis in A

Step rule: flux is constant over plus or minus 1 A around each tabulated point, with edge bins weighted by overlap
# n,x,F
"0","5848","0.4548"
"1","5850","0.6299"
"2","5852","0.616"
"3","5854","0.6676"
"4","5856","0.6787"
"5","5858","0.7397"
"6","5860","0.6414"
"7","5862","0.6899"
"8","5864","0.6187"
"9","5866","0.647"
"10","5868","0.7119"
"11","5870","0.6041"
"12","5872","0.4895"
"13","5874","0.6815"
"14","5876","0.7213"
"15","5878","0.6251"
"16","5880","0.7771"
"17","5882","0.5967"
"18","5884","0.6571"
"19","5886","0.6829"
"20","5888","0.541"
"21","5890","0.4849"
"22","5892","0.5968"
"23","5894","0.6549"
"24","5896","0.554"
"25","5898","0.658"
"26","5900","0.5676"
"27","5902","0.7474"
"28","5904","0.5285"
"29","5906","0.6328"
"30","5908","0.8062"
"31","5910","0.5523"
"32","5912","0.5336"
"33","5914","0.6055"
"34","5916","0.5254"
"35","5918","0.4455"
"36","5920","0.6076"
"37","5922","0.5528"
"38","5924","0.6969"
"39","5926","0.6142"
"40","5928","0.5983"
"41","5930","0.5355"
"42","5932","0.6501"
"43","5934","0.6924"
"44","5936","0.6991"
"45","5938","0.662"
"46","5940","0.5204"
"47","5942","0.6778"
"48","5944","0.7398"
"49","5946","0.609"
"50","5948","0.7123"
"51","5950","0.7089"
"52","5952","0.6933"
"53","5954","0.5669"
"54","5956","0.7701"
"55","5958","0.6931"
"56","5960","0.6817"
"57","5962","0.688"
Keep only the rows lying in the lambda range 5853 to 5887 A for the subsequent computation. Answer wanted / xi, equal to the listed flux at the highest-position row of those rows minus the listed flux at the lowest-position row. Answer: 0.02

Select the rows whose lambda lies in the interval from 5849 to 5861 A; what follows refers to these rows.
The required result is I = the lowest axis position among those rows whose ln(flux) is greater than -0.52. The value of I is 5850 A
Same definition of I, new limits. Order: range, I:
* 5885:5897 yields 5886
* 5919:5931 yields 5920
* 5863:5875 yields 5864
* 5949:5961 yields 5950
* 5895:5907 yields 5898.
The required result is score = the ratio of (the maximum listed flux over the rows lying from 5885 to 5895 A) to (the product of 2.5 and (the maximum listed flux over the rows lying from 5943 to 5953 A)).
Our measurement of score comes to 0.369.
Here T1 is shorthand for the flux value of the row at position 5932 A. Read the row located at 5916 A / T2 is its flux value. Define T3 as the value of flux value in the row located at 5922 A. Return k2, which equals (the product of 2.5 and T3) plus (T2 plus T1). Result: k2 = 2.56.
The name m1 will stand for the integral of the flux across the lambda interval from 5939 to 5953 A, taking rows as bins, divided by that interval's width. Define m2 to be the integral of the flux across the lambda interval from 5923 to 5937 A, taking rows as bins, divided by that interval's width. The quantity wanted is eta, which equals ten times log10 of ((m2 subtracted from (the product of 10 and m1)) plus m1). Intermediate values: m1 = 0.67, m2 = 0.641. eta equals 8.25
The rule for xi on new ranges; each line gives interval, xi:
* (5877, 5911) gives -0.07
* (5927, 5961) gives 0.08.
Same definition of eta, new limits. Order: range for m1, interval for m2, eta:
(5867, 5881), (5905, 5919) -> 8.23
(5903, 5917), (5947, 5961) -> 7.70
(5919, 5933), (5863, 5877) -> 7.82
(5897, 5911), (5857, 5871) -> 8.06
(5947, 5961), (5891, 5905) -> 8.43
